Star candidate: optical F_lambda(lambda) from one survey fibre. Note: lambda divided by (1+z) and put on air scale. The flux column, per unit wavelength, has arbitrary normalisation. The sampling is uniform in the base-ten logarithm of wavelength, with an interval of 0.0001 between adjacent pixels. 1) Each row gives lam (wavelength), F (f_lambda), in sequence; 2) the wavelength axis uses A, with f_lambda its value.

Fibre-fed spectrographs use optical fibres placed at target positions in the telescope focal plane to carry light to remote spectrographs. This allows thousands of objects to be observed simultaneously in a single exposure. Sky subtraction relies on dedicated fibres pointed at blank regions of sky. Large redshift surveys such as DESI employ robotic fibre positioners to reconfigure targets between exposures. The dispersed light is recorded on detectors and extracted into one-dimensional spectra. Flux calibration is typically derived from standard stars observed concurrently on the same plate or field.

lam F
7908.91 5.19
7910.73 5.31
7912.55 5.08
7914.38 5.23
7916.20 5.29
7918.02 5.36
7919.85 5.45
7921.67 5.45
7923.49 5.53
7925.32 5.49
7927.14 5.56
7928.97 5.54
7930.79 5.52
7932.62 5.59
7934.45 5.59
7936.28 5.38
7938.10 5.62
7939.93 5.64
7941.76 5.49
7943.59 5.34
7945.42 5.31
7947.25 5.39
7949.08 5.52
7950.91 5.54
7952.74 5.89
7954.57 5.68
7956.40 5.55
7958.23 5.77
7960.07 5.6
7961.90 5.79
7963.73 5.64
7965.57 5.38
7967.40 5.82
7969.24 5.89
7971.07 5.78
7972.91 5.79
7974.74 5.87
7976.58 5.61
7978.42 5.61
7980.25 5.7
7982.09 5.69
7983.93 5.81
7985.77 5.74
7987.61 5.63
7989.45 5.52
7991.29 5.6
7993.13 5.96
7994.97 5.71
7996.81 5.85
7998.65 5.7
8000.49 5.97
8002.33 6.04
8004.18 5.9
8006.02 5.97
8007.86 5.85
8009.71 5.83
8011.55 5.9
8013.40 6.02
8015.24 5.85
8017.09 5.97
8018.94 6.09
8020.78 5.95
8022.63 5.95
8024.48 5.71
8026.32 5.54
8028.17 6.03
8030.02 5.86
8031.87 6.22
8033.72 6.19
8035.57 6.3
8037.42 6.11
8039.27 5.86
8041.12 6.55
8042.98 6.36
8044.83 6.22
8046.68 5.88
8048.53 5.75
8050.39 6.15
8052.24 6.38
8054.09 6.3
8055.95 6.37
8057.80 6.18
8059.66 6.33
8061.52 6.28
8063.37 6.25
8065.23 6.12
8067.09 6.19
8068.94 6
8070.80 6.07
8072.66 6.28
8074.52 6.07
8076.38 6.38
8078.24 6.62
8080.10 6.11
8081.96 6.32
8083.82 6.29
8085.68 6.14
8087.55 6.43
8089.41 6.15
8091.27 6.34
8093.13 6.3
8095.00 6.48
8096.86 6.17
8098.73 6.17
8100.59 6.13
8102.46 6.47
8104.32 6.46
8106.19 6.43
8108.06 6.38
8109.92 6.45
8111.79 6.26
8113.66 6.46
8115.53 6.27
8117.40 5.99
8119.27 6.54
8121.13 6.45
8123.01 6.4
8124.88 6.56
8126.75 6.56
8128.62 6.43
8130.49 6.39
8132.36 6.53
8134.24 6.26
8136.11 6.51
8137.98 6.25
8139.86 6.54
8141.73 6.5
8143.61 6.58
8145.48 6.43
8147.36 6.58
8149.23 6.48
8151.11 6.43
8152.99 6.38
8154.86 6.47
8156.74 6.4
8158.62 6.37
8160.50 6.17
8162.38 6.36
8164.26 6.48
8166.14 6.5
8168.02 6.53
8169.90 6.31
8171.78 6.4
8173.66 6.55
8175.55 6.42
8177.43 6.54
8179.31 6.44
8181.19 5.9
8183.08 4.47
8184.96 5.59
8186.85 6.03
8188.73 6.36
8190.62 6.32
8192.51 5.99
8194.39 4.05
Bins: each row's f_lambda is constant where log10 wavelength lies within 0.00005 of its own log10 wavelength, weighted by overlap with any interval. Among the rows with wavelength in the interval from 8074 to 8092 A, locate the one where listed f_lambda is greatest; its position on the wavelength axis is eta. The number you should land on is 8078.24 A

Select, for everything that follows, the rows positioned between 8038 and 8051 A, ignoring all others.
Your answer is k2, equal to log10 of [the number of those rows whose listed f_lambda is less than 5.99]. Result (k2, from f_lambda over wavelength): 0.48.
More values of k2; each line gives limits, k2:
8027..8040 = 0.30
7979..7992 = 0.85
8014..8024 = 0.60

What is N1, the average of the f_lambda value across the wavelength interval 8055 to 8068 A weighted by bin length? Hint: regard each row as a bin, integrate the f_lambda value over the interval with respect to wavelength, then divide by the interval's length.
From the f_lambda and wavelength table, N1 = 6.2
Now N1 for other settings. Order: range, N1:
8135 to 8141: 6.4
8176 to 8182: 6.3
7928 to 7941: 5.6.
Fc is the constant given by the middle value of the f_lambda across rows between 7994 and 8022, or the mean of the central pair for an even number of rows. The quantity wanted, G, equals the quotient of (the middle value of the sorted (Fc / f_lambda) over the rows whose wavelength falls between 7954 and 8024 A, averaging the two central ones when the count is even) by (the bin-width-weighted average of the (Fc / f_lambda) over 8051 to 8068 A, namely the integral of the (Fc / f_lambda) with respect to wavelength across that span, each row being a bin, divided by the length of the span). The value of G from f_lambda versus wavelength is 1.08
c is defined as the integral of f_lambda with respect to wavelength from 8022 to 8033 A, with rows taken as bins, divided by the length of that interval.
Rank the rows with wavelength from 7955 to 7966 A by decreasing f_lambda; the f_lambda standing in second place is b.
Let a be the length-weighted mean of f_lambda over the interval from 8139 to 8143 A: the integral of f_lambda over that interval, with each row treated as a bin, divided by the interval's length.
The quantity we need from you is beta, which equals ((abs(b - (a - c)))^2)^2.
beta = 696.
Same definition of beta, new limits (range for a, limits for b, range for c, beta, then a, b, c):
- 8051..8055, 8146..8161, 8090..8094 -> 1739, 6.3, 6.48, 6.32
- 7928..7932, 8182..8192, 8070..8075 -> 2311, 5.5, 6.32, 6.15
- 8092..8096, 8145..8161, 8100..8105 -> 1741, 6.4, 6.48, 6.36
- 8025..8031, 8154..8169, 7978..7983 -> 1643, 5.8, 6.5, 5.68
